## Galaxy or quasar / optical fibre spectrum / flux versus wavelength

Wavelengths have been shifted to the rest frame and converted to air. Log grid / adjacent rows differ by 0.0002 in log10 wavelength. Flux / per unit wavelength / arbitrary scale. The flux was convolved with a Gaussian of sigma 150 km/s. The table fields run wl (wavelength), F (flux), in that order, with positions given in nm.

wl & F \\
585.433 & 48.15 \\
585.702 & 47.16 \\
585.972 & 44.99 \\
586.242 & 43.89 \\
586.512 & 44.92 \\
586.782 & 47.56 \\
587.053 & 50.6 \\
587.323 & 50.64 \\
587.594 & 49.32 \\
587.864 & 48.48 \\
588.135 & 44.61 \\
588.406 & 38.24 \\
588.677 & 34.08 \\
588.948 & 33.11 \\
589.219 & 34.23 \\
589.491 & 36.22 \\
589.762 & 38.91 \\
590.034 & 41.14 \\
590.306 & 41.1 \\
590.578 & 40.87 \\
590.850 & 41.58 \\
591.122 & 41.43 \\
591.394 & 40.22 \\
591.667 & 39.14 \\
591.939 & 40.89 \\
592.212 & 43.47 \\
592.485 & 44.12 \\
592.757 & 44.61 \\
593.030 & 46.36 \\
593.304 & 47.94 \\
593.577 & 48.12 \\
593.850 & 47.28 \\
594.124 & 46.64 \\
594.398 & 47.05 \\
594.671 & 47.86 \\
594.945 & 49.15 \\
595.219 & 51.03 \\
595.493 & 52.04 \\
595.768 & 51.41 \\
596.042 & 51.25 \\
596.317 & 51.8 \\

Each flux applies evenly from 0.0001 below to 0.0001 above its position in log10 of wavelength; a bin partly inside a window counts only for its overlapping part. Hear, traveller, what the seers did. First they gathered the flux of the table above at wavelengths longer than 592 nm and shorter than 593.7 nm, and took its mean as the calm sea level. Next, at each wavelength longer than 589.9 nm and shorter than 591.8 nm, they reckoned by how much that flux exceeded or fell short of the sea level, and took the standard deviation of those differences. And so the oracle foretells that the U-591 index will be 0.8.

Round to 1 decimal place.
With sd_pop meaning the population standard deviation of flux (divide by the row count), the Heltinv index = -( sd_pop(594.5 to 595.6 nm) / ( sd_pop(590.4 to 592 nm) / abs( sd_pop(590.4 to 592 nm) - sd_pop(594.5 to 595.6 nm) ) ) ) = -1.6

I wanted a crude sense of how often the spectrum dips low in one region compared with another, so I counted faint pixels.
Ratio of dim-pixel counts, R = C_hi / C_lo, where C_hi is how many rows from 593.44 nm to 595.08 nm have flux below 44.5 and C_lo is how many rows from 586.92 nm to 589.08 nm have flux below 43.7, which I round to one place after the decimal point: 0.0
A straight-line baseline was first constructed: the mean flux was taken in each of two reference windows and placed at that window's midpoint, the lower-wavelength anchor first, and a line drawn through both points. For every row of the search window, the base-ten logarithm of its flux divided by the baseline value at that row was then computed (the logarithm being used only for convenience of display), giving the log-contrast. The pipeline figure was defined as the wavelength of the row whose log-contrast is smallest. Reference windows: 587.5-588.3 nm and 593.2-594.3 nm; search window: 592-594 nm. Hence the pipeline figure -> 592.212 nm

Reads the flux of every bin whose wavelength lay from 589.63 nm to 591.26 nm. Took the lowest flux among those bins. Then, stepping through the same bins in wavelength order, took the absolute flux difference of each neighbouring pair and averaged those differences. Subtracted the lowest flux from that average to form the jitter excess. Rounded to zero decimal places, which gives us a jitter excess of -38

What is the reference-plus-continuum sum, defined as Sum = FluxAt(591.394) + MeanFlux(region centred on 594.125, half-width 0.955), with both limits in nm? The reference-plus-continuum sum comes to 88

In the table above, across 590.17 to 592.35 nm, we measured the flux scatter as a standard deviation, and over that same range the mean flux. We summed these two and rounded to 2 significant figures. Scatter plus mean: 42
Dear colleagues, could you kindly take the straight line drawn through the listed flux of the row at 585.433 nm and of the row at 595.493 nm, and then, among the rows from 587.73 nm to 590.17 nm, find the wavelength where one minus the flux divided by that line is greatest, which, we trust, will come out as 588.948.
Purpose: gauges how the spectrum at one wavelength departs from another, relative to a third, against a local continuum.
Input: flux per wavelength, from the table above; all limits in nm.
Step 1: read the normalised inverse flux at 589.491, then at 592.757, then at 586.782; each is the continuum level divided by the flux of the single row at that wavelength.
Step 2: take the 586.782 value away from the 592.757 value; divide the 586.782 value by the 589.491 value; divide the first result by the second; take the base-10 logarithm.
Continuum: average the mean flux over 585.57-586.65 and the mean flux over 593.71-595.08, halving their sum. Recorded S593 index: -1.1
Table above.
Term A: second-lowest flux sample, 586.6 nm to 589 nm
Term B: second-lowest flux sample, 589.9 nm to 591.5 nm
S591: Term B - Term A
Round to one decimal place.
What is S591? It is 6.8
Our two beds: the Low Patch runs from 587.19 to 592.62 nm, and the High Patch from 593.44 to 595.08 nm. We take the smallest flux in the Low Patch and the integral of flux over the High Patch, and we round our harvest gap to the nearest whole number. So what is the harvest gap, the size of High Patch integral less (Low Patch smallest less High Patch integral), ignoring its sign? 123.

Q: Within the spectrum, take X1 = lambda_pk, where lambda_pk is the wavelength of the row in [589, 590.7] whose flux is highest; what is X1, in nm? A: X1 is 590.034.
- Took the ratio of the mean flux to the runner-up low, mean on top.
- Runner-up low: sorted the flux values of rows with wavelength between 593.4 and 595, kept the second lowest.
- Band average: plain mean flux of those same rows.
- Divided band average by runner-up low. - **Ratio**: 1.01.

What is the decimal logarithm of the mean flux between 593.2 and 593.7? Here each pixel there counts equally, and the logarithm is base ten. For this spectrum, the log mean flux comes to 1.68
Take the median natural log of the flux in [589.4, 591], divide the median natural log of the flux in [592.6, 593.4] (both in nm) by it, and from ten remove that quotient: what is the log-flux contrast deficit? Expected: 8.97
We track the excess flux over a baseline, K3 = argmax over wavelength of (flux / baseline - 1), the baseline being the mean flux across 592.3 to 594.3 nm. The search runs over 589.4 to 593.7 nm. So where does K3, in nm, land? 593.577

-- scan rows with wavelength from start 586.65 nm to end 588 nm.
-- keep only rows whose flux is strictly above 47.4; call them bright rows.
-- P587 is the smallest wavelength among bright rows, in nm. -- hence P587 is 586.782 nm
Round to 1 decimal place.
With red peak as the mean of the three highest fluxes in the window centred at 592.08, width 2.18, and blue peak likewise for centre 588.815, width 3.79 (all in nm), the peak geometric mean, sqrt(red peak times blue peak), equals 47.5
